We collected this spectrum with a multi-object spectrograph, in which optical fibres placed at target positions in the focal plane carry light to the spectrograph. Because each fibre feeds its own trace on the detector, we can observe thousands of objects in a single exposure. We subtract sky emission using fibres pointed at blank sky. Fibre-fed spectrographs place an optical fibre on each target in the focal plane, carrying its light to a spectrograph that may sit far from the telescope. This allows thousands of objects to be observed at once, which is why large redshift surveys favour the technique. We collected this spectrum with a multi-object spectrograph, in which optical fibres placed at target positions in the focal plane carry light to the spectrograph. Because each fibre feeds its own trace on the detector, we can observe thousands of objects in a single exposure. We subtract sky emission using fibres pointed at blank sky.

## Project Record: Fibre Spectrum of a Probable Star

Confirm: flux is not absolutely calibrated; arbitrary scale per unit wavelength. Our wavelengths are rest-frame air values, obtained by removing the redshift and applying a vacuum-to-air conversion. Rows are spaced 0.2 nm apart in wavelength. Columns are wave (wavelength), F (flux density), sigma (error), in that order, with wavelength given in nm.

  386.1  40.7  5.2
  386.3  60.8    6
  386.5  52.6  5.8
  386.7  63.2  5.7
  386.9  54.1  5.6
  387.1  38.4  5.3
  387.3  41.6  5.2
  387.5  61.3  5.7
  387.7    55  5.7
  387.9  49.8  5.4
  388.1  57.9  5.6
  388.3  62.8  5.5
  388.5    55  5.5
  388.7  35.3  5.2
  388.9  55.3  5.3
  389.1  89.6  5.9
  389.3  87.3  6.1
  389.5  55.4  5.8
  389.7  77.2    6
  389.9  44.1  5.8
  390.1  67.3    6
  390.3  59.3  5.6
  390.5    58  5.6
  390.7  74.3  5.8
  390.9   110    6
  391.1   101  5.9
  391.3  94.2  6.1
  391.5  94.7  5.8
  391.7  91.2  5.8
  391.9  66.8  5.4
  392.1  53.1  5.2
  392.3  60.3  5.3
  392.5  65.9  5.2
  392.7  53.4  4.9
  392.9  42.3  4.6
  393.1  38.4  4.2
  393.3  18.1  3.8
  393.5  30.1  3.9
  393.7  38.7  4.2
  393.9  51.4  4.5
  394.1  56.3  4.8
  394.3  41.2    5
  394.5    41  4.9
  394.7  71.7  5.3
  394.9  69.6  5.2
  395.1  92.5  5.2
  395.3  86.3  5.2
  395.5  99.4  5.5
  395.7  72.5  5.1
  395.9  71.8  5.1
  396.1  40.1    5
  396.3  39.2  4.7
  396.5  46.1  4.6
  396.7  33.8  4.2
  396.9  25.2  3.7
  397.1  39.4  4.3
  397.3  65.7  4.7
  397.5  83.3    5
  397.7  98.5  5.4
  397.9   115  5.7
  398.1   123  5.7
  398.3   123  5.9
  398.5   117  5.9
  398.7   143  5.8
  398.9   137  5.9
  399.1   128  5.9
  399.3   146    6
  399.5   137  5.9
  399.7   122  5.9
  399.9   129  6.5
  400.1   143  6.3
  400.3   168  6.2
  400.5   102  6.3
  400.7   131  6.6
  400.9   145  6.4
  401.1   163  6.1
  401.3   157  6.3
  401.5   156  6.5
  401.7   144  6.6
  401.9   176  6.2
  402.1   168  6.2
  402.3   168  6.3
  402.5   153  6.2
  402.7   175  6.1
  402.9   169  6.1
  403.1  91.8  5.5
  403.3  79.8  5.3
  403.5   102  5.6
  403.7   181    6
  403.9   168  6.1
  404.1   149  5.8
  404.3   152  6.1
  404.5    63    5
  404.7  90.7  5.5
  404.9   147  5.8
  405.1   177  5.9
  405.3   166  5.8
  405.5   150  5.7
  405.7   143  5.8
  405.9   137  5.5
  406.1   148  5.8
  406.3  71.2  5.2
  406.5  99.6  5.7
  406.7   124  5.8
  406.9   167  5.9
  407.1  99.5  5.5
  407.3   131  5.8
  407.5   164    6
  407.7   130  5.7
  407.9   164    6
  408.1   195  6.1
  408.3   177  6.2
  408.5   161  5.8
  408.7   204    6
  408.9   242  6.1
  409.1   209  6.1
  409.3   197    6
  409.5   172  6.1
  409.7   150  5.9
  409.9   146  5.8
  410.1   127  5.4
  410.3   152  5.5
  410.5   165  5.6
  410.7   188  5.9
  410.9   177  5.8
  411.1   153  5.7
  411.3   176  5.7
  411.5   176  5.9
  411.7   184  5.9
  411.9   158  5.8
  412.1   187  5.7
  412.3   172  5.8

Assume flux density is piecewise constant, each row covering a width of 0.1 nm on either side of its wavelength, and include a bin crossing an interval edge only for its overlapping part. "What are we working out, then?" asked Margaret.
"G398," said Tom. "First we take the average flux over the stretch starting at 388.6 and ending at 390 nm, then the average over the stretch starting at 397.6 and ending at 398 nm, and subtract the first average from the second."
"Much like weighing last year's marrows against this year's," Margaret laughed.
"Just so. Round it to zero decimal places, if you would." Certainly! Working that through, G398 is 43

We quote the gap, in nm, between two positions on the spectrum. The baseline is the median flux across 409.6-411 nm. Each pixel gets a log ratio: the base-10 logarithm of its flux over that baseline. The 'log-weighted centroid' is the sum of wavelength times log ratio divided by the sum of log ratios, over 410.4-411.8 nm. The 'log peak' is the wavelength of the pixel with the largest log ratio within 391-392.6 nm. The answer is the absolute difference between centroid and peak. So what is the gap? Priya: 20.04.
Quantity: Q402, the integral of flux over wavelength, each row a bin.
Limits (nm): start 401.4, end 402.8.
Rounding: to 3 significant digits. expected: 228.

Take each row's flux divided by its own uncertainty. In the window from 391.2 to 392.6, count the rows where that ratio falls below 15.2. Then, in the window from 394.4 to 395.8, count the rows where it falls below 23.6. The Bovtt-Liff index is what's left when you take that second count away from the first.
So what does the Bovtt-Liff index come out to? -3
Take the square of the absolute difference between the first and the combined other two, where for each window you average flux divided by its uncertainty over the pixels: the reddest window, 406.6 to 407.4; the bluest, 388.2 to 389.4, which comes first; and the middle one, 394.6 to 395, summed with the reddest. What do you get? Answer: 610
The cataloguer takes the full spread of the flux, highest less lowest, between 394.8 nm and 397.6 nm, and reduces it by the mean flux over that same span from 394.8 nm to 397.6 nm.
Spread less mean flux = 12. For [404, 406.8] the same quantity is -16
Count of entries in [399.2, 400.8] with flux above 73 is 8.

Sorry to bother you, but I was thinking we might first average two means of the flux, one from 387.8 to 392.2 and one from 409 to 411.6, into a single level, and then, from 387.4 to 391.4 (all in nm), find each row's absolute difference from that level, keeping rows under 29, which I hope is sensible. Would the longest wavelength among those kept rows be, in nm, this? 391.3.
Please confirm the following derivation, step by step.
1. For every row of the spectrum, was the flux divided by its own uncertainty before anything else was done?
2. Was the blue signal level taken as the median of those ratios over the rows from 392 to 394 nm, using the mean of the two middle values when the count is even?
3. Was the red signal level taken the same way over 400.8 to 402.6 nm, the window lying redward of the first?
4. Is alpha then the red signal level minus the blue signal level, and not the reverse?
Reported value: 15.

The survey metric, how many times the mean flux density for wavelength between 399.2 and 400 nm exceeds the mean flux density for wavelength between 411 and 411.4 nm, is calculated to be 0.81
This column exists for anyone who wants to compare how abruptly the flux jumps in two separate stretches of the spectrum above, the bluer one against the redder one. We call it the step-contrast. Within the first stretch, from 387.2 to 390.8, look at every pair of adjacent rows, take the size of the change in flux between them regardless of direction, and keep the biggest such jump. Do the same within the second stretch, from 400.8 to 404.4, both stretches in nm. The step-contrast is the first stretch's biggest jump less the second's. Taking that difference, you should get -45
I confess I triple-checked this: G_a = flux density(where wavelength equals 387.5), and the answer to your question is 61.3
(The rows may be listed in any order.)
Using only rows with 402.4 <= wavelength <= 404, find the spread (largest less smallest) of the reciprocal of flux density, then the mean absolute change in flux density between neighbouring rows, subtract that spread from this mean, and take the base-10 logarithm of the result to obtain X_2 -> 1.52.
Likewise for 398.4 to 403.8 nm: 1.32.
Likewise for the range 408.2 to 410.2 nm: 1.37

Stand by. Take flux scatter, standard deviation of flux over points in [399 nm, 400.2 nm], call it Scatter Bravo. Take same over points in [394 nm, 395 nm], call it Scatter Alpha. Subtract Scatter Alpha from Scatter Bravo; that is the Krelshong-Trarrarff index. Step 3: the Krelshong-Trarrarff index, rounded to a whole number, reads -5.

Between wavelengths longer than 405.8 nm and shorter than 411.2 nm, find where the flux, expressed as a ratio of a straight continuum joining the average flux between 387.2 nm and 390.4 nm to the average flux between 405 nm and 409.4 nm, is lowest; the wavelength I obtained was 406.3 nm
